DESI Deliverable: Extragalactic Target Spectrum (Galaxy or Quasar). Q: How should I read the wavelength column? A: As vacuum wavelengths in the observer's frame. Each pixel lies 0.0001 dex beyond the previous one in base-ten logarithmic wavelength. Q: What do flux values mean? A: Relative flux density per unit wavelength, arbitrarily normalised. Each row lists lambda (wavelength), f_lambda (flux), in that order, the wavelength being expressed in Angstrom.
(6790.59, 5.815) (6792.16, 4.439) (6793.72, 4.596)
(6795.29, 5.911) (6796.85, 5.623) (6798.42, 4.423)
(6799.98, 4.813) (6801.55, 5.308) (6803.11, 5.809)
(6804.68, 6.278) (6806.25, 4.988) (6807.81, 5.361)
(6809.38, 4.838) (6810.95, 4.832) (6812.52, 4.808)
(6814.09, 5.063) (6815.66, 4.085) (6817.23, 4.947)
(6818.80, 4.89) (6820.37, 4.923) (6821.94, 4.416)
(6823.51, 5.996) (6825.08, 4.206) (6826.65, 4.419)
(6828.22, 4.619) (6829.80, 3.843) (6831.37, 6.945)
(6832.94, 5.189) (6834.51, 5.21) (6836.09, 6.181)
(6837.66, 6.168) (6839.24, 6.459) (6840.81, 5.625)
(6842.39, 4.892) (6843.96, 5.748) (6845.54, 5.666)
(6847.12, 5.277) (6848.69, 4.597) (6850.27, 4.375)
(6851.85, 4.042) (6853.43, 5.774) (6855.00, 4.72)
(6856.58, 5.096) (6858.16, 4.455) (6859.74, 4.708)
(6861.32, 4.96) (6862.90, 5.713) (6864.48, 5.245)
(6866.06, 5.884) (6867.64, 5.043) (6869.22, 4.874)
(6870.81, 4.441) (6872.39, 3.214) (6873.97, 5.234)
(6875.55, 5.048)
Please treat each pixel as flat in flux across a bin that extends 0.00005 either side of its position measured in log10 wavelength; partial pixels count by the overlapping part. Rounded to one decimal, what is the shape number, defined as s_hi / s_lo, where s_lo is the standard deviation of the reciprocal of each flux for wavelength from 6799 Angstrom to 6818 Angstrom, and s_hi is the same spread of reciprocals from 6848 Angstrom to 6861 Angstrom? 1.0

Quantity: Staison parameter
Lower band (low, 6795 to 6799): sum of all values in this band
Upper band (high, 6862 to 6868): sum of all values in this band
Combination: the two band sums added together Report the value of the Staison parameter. 38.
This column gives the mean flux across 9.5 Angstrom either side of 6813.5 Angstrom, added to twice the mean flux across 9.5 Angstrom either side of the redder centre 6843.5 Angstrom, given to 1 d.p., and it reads 15.7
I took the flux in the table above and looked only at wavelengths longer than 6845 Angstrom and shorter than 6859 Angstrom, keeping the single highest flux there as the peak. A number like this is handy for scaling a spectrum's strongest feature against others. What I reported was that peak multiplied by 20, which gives 115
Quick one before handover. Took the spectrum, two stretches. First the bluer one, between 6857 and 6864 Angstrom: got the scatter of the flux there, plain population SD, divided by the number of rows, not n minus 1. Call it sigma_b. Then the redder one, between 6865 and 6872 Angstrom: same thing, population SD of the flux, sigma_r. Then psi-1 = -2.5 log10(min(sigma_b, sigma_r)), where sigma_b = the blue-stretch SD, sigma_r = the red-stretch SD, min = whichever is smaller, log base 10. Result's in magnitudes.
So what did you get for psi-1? 0.82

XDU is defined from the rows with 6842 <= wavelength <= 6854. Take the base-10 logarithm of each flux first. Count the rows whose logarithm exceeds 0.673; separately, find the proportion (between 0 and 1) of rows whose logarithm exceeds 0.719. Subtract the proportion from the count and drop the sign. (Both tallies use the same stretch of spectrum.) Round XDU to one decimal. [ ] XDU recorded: 4.5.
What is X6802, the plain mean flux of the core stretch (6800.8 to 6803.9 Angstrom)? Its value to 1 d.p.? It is 5.6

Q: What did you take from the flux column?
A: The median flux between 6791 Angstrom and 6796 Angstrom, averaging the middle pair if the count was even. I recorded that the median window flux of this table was 4.60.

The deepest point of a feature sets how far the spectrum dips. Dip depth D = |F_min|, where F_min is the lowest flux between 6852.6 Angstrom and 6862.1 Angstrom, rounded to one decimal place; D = 4.5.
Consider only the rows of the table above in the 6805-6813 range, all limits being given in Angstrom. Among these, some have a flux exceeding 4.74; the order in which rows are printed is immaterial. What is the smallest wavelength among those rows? 6806.25 Angstrom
